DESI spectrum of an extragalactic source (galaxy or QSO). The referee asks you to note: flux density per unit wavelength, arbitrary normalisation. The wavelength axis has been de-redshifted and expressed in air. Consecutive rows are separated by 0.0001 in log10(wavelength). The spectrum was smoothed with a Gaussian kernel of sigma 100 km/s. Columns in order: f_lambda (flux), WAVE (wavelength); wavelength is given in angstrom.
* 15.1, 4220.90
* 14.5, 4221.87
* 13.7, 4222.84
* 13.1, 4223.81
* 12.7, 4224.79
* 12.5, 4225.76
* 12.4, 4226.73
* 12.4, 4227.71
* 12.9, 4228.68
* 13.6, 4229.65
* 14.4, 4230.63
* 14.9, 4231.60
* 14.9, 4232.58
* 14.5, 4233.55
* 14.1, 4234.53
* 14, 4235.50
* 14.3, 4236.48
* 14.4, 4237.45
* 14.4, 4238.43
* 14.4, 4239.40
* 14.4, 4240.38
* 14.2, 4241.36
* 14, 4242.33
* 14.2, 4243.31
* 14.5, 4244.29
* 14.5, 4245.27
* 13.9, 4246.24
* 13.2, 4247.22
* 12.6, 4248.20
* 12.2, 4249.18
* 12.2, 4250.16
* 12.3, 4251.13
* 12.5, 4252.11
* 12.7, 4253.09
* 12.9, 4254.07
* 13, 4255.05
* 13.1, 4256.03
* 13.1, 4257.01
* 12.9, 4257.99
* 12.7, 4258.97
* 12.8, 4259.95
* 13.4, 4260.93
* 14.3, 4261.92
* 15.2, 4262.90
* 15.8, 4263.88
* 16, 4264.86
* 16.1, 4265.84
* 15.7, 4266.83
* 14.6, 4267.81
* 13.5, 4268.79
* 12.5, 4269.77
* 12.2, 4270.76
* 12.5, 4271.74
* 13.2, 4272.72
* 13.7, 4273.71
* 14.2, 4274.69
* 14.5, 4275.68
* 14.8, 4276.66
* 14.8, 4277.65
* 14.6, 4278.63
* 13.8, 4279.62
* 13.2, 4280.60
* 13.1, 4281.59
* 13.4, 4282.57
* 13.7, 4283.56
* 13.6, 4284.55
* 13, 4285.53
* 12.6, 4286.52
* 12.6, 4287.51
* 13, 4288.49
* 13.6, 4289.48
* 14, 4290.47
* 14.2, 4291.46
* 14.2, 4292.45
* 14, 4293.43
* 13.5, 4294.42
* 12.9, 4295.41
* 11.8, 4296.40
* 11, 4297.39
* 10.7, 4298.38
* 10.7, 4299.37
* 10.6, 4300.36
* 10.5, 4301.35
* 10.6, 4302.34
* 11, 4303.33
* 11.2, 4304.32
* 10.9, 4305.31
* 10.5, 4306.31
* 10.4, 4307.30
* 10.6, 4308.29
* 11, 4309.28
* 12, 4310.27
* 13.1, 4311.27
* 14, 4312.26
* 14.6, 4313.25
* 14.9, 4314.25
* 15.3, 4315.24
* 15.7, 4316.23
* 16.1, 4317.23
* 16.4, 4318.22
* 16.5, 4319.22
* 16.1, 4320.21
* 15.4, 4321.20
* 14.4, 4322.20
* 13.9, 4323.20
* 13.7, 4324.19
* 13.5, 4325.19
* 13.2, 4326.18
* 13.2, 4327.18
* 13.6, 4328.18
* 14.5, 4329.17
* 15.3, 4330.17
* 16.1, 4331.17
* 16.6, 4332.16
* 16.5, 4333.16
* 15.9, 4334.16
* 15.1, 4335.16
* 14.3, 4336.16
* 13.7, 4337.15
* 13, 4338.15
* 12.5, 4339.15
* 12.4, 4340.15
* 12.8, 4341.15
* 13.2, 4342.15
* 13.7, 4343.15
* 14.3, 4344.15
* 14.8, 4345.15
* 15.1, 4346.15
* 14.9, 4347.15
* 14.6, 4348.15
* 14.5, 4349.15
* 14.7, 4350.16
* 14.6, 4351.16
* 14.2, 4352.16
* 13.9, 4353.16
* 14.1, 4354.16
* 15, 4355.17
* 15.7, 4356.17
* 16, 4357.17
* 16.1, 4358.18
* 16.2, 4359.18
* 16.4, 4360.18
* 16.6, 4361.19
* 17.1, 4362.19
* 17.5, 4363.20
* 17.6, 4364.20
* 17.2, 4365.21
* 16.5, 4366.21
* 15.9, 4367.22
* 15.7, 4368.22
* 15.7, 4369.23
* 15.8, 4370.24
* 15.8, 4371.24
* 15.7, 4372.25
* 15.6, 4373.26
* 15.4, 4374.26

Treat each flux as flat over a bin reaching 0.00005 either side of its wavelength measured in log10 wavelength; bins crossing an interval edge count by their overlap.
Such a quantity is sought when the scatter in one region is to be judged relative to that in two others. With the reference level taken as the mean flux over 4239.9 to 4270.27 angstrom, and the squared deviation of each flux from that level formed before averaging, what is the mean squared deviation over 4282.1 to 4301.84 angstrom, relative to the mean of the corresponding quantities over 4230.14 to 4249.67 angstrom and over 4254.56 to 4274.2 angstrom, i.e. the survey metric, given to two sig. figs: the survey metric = 2.5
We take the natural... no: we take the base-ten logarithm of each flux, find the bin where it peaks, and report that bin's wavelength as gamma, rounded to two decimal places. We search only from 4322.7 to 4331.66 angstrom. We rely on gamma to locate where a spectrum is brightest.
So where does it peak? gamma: 4331.17 angstrom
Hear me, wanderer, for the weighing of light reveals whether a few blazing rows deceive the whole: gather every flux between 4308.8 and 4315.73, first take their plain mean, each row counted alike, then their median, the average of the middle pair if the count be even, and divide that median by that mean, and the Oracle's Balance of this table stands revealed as 1.03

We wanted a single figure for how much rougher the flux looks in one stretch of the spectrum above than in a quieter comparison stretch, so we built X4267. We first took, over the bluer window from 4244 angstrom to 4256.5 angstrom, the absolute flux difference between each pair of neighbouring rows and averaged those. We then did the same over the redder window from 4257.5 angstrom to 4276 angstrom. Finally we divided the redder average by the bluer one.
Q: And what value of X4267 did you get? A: 2.04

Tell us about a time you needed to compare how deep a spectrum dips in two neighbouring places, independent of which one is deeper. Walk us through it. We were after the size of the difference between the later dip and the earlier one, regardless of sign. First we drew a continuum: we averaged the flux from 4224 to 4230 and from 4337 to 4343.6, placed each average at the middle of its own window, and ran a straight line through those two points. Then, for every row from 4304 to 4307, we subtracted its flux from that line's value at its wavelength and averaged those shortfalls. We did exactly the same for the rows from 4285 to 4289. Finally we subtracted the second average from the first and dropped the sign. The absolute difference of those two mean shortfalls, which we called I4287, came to 2.0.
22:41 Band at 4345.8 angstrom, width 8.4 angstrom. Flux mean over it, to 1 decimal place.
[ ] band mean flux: 14.4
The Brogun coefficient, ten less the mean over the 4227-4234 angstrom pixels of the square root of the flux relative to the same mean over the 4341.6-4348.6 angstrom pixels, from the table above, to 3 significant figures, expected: 9.02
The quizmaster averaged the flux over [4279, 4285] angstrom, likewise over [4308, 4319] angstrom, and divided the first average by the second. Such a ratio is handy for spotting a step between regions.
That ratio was 0.96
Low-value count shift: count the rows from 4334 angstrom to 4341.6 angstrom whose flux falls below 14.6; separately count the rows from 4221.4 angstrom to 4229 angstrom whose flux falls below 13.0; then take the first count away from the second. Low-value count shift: -1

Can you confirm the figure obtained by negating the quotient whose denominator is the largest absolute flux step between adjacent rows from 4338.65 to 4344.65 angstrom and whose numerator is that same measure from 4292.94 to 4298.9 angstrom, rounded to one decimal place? -1.8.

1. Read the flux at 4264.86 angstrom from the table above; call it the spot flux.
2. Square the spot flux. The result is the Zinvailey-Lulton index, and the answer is 256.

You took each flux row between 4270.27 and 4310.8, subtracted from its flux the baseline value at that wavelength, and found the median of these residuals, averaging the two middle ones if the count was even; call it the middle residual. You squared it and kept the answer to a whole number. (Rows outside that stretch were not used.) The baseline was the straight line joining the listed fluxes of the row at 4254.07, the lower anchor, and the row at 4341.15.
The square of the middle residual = 0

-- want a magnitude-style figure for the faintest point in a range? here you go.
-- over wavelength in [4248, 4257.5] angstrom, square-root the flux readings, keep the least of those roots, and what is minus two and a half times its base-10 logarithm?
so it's -1.36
